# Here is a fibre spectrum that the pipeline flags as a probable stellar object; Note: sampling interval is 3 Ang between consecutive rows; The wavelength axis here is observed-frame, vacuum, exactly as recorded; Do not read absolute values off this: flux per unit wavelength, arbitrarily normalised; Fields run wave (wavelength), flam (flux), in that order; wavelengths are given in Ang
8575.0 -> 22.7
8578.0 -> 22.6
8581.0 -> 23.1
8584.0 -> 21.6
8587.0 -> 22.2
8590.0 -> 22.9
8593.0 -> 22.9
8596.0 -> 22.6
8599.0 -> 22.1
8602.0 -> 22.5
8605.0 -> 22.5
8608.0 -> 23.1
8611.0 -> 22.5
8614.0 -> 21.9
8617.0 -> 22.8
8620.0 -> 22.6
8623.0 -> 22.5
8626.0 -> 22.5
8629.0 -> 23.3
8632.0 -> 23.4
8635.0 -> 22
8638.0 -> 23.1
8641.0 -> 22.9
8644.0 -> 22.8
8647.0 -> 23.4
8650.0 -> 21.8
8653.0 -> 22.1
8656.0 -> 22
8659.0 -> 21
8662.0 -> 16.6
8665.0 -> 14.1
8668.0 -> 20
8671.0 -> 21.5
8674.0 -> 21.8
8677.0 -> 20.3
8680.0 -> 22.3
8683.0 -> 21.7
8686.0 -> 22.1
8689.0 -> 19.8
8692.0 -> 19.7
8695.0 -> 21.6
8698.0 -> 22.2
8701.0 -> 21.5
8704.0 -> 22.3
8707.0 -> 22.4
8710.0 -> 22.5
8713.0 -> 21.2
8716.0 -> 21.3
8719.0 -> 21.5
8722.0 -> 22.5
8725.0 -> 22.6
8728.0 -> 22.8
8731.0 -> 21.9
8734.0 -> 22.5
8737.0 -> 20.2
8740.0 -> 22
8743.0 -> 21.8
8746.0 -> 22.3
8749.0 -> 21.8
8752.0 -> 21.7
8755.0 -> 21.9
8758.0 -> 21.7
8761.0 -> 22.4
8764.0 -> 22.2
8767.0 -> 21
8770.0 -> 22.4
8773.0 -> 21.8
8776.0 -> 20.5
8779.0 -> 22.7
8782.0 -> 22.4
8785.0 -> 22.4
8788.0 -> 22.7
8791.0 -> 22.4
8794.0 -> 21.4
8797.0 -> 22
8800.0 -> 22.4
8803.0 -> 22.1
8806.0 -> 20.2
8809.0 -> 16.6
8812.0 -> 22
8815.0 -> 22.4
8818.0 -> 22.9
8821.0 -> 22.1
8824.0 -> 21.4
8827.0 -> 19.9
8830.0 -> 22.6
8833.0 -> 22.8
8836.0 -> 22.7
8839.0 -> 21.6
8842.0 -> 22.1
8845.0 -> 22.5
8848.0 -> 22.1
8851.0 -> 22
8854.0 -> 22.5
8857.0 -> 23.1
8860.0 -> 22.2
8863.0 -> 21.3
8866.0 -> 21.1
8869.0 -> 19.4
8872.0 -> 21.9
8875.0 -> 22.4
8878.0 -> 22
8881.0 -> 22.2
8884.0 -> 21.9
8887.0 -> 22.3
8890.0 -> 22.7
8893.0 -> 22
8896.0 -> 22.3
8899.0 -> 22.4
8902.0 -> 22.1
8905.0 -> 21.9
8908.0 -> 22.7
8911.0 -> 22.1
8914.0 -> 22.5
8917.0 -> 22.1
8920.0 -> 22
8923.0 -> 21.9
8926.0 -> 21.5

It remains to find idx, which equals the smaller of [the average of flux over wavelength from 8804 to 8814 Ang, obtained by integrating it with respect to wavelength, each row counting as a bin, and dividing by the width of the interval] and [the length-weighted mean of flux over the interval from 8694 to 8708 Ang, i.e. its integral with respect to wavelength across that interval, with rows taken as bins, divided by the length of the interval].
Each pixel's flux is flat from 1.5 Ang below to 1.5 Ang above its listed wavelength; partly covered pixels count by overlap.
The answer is 19.9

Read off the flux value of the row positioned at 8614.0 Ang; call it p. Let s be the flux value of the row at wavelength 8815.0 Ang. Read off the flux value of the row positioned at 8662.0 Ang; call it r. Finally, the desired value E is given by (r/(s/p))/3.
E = 5.4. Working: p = 21.9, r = 16.6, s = 22.4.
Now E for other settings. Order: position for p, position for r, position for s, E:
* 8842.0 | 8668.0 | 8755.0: 6.7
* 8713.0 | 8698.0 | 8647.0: 6.7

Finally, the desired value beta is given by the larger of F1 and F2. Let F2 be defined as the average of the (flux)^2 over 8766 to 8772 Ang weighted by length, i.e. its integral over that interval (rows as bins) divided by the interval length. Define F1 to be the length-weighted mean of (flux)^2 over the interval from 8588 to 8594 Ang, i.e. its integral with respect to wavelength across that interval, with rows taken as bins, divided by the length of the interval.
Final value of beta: 522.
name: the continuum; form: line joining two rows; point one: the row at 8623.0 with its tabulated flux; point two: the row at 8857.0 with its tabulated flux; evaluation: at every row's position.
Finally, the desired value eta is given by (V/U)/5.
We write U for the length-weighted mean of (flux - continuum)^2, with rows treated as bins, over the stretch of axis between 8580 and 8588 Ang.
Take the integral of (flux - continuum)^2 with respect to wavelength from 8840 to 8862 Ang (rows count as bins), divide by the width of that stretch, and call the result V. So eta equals 0.36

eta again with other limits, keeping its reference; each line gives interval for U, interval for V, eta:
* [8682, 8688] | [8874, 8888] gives 0.17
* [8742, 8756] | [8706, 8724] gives 0.23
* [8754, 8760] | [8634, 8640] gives 0.05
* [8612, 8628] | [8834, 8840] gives 1.84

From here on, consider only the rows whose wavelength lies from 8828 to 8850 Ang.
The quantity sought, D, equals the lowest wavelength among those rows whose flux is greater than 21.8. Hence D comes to 8830.0 Ang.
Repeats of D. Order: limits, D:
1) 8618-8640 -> 8620.0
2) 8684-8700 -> 8686.0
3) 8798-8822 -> 8800.0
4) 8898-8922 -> 8899.0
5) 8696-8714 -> 8698.0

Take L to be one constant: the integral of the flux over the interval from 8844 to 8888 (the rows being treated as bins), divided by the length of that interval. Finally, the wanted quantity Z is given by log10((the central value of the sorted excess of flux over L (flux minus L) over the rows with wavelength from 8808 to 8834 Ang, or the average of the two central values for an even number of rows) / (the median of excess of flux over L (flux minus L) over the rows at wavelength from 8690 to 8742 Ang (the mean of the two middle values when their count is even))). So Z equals 0.3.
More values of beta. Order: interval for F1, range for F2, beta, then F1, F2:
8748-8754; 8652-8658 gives 482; 473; 482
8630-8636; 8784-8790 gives 521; 521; 509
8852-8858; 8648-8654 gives 516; 516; 487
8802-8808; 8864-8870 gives 430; 430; 417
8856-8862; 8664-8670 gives 507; 507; 321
